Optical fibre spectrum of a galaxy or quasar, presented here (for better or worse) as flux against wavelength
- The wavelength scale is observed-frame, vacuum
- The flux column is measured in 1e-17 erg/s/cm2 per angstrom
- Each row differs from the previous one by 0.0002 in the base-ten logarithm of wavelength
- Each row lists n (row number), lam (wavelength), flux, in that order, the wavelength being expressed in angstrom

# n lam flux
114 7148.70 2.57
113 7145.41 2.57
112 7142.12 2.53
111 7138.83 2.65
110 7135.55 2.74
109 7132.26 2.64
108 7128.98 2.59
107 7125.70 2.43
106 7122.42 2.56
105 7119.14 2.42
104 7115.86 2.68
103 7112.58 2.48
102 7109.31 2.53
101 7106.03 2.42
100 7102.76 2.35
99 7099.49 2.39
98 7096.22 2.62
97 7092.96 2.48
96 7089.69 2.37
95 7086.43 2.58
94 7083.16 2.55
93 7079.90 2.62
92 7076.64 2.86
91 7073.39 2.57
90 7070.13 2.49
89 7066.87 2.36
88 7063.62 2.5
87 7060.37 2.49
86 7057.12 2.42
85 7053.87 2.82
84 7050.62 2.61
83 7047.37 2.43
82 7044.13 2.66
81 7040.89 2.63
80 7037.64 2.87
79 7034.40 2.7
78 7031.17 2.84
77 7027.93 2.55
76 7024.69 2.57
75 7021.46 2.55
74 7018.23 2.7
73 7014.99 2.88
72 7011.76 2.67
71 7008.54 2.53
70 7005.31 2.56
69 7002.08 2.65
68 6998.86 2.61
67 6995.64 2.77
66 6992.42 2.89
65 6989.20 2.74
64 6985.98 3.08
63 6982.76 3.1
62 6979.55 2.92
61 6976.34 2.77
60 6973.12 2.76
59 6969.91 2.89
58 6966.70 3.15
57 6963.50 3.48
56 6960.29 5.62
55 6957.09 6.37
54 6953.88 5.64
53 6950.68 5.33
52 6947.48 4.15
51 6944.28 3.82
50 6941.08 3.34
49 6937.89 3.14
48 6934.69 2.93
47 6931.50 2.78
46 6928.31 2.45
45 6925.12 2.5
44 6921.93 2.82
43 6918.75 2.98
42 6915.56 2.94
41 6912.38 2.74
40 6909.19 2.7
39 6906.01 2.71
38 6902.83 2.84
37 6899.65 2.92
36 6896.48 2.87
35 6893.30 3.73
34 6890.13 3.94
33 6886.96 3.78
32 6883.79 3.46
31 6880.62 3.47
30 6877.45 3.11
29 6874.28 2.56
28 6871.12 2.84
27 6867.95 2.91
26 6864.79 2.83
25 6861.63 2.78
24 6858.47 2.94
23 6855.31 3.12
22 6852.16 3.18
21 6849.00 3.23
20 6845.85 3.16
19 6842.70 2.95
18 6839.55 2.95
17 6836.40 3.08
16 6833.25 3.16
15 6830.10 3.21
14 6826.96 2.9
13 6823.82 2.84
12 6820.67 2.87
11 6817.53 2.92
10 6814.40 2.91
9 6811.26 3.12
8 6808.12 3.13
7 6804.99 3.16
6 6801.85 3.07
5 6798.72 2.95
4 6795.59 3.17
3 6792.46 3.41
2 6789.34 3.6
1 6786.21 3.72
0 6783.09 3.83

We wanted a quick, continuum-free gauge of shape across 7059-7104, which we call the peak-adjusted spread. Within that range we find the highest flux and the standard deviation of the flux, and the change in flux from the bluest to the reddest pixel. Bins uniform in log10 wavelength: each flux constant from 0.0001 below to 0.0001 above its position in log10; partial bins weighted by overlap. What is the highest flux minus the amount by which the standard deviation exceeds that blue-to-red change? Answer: 2.6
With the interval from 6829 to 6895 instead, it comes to 4.1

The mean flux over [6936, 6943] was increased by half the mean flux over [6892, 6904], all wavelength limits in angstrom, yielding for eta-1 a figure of 4.79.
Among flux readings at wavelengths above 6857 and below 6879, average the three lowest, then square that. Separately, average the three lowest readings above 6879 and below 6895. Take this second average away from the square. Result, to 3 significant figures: 3.86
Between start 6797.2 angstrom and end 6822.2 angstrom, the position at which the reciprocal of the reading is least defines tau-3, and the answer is 6804.99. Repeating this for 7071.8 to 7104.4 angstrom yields 7076.64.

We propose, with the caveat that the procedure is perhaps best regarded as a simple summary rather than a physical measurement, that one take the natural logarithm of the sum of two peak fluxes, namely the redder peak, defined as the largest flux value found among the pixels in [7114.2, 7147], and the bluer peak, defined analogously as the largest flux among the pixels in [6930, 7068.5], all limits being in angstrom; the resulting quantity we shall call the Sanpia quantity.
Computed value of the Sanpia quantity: 2.21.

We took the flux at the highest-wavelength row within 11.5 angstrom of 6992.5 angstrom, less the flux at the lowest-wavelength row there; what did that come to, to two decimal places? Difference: -0.45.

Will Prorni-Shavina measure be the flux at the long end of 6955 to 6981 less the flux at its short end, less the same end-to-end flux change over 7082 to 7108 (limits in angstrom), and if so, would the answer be -3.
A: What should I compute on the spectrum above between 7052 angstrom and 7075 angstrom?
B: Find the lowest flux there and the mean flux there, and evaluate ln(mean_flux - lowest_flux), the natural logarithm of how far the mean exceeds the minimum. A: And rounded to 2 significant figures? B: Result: -1.8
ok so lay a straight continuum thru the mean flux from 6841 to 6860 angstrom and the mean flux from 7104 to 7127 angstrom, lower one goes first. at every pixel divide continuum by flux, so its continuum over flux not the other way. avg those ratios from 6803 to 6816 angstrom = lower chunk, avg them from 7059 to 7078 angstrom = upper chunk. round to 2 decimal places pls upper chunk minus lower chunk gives -0.01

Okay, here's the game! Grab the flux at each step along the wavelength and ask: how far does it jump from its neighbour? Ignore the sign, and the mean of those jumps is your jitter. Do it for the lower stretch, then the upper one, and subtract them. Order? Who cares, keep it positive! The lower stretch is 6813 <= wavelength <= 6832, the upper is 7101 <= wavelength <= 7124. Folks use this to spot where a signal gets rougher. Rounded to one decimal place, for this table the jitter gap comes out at 0.0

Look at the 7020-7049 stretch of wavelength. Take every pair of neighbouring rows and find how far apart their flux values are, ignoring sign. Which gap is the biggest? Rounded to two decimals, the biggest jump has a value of 0.29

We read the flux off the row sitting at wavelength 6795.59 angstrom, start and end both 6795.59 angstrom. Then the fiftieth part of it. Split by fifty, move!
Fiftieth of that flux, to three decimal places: 0.063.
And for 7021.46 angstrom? 0.051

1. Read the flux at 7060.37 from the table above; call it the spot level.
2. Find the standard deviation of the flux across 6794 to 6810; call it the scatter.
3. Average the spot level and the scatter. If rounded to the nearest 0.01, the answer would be 1.29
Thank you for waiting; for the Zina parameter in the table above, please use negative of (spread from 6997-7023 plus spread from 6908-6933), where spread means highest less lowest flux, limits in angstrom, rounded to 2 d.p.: -0.88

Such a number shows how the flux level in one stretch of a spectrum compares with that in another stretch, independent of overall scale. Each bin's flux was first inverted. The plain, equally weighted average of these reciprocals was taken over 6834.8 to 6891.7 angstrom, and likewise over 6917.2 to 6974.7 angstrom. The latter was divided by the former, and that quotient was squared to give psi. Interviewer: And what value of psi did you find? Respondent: 0.84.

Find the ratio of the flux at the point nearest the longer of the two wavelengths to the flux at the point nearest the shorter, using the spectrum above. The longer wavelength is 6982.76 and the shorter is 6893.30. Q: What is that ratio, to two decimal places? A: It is 0.83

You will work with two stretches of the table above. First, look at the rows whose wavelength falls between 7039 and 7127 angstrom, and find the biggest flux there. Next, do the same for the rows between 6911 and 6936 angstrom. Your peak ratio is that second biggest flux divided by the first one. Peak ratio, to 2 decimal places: 1.04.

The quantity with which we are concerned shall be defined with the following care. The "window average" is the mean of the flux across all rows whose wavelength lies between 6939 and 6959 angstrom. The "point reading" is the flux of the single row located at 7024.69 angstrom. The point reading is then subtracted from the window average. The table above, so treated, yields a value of 2.2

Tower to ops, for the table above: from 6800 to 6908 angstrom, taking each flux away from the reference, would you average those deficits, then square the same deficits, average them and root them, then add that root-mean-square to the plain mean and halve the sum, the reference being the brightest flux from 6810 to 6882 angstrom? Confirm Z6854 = 0.44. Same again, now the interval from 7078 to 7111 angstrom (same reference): 0.98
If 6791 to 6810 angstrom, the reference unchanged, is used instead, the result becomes 0.34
